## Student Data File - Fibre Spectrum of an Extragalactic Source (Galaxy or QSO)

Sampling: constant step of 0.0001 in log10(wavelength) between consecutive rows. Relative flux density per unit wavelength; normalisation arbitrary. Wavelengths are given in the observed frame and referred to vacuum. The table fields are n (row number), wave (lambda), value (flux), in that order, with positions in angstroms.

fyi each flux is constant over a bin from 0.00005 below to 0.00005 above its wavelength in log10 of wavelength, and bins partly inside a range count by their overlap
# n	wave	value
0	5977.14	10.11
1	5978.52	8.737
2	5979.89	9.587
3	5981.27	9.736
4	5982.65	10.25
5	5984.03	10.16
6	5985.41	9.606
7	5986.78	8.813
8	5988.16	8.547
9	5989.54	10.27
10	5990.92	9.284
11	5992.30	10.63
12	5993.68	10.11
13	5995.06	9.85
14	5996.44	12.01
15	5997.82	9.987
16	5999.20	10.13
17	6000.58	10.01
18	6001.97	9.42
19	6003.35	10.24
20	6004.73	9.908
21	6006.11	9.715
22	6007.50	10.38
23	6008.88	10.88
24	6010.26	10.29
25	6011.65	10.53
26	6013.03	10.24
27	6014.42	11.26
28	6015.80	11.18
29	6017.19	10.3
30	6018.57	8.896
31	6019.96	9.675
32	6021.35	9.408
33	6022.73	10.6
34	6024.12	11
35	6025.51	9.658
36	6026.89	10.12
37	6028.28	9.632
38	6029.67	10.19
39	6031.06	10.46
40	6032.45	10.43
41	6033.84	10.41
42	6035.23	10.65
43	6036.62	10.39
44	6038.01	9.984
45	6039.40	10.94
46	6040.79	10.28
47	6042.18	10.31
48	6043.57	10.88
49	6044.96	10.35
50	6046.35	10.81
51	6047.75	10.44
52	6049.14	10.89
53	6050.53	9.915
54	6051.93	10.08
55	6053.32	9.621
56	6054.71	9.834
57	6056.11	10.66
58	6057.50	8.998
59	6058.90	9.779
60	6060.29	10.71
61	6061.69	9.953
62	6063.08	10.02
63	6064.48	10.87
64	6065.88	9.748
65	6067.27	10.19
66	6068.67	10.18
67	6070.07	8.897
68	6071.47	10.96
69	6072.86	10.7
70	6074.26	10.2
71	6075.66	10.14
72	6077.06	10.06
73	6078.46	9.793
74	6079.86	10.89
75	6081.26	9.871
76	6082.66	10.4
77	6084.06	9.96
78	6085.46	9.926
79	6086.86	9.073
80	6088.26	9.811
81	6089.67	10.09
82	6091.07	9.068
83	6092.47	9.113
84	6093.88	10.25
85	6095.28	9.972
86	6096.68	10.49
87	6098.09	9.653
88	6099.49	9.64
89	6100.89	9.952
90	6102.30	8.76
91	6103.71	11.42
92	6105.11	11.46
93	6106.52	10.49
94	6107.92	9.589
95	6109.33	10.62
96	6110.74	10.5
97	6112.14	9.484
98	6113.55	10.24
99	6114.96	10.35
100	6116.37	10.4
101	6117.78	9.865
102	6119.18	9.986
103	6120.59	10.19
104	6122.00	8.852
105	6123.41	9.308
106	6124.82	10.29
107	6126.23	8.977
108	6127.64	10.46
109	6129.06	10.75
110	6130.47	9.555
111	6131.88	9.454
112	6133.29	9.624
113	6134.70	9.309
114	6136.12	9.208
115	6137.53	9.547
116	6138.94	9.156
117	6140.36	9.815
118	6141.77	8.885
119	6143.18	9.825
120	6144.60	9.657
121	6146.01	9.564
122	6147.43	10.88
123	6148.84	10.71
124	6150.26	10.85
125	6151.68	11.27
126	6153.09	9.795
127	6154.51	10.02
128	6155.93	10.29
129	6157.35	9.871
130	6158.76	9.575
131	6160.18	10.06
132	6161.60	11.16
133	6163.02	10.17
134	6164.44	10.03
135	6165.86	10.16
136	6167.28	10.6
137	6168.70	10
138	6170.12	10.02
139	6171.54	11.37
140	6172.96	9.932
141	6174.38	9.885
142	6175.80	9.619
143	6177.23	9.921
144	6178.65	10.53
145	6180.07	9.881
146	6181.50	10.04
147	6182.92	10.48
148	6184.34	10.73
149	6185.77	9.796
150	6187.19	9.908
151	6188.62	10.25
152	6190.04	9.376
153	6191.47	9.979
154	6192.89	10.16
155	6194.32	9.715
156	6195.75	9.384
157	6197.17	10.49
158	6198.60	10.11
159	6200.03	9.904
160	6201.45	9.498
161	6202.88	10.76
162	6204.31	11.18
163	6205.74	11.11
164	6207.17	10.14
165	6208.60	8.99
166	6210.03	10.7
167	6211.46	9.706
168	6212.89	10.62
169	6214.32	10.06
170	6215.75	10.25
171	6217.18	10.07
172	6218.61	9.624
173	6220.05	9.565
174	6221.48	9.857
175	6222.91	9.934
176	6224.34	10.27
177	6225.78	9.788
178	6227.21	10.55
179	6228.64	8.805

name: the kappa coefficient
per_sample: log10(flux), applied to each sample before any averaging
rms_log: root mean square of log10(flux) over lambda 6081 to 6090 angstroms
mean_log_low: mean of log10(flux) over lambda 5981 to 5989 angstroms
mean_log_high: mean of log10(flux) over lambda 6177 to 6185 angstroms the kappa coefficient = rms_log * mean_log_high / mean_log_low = 1.03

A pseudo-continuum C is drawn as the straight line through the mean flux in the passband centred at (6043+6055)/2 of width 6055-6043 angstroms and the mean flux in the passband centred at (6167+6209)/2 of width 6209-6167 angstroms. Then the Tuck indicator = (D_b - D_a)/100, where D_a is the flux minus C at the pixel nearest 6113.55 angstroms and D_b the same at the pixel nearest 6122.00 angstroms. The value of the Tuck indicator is -0.014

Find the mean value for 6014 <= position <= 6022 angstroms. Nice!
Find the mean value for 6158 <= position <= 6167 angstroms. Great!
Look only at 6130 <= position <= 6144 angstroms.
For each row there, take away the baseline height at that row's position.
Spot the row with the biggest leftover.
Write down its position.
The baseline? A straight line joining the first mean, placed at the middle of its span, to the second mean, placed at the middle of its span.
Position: 6143.18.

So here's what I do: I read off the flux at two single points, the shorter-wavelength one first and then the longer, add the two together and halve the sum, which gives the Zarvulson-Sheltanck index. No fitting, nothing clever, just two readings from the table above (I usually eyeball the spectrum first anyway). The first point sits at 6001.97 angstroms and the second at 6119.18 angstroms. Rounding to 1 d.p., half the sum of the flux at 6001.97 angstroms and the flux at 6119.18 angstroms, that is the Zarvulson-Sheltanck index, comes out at 9.7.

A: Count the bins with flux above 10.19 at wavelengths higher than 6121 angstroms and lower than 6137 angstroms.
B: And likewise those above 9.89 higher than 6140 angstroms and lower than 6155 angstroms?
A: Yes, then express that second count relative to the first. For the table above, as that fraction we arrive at 1.7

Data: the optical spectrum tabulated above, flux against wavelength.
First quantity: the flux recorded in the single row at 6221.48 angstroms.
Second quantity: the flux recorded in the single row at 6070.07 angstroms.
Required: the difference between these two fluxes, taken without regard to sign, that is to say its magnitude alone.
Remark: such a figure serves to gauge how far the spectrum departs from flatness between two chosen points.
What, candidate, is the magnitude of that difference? 1.0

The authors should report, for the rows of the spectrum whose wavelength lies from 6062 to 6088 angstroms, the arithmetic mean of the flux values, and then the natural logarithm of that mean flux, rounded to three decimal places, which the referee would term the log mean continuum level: 2.313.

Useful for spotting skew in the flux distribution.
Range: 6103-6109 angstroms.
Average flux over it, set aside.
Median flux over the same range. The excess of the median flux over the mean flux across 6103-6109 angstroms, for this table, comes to 0.22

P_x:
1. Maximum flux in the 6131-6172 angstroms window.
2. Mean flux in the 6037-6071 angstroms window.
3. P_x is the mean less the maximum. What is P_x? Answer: -1.2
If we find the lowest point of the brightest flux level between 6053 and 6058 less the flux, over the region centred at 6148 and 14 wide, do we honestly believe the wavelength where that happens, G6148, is 6151.68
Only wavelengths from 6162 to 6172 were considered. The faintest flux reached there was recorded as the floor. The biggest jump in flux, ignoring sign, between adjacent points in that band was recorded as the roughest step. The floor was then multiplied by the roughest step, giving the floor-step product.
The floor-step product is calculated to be 13.5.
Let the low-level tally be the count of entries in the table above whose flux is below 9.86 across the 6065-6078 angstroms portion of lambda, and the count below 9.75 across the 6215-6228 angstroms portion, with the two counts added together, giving 4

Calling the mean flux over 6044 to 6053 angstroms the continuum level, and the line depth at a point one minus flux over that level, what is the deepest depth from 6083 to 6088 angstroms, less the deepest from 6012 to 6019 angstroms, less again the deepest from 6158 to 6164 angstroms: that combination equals -0.10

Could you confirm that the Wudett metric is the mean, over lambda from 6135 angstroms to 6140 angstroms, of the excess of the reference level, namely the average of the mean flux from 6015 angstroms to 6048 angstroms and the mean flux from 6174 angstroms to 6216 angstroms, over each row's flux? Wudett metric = 0.9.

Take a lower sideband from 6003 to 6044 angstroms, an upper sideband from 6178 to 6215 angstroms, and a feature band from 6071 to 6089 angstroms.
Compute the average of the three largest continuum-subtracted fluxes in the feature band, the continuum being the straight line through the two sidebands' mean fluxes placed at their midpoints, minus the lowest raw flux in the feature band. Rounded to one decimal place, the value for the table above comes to -8.5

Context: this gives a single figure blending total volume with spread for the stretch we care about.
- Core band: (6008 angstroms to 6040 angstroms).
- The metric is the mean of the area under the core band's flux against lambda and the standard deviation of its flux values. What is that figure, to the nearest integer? 165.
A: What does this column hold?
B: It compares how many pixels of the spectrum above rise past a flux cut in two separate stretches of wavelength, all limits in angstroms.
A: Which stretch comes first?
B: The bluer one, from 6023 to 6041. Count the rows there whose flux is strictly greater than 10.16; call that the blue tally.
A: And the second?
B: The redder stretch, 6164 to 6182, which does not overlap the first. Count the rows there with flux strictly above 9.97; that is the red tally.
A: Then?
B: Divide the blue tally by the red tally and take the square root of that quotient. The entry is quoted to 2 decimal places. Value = 1.06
